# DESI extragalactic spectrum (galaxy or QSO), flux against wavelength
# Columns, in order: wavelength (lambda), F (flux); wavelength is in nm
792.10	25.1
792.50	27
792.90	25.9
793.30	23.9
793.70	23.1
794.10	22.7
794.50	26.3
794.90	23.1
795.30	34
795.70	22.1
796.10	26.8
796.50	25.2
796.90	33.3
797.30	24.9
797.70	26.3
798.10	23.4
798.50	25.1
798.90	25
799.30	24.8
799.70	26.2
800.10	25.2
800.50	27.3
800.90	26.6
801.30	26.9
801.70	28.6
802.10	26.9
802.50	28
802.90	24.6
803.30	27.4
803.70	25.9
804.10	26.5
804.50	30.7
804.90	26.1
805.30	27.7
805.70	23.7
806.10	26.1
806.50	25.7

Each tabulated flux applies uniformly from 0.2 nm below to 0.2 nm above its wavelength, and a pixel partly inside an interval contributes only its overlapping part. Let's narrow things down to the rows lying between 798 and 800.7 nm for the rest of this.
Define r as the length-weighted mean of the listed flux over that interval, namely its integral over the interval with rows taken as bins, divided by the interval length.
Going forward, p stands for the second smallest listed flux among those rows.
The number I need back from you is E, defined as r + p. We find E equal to 50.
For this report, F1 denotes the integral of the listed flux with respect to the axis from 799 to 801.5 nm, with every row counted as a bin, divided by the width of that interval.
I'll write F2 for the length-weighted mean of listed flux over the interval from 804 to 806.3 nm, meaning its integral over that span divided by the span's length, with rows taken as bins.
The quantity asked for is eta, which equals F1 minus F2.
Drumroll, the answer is -0.7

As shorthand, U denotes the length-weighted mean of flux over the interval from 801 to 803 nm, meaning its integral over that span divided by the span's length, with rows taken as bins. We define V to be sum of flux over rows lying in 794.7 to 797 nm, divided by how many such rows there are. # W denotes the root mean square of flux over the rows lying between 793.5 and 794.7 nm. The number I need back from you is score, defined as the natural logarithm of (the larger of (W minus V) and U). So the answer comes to 3.30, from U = 27.1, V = 27.4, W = 24.1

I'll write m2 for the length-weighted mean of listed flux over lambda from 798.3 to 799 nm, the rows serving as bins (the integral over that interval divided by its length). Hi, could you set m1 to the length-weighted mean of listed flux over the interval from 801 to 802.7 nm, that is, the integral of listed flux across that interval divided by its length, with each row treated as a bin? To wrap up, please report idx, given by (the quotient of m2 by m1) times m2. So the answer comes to 23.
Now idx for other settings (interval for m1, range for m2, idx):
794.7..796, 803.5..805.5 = 28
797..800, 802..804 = 28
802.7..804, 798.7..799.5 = 24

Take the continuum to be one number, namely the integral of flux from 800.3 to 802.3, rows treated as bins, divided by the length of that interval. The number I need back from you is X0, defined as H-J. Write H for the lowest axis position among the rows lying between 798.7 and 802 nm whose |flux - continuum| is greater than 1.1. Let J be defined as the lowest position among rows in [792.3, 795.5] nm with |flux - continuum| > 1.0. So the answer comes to 6.00 nm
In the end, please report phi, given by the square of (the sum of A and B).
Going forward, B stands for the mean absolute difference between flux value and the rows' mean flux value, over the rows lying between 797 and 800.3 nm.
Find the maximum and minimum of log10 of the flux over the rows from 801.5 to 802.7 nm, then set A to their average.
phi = 4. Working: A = 1.44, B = 0.6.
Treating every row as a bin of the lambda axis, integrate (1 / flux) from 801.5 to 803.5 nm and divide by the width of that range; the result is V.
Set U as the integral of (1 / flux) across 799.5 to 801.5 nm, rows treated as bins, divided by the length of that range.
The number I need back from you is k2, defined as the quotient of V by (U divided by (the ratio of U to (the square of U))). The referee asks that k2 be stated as 26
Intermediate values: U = 0.0378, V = 0.0370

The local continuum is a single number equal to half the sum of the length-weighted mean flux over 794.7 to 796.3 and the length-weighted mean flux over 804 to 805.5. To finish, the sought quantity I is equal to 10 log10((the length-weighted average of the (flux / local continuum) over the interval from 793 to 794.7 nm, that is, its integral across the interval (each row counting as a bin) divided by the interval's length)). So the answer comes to -0.52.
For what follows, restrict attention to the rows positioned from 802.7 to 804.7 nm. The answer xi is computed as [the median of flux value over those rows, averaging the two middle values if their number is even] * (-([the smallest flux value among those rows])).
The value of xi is -652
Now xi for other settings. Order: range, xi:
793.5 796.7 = -534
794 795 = -524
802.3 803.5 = -674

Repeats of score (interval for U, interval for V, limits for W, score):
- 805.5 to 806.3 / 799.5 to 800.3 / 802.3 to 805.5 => 3.21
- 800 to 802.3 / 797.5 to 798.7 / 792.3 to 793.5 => 3.30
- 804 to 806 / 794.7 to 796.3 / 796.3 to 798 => 3.29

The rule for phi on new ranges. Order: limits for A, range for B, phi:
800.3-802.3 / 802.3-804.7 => 9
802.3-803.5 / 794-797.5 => 22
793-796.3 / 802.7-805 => 8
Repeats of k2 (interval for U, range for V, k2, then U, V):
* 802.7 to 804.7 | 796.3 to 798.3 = 28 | 0.0372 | 0.0381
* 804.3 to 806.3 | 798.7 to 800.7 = 28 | 0.0375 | 0.0390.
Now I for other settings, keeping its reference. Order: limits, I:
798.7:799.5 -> -0.38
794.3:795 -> -0.37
